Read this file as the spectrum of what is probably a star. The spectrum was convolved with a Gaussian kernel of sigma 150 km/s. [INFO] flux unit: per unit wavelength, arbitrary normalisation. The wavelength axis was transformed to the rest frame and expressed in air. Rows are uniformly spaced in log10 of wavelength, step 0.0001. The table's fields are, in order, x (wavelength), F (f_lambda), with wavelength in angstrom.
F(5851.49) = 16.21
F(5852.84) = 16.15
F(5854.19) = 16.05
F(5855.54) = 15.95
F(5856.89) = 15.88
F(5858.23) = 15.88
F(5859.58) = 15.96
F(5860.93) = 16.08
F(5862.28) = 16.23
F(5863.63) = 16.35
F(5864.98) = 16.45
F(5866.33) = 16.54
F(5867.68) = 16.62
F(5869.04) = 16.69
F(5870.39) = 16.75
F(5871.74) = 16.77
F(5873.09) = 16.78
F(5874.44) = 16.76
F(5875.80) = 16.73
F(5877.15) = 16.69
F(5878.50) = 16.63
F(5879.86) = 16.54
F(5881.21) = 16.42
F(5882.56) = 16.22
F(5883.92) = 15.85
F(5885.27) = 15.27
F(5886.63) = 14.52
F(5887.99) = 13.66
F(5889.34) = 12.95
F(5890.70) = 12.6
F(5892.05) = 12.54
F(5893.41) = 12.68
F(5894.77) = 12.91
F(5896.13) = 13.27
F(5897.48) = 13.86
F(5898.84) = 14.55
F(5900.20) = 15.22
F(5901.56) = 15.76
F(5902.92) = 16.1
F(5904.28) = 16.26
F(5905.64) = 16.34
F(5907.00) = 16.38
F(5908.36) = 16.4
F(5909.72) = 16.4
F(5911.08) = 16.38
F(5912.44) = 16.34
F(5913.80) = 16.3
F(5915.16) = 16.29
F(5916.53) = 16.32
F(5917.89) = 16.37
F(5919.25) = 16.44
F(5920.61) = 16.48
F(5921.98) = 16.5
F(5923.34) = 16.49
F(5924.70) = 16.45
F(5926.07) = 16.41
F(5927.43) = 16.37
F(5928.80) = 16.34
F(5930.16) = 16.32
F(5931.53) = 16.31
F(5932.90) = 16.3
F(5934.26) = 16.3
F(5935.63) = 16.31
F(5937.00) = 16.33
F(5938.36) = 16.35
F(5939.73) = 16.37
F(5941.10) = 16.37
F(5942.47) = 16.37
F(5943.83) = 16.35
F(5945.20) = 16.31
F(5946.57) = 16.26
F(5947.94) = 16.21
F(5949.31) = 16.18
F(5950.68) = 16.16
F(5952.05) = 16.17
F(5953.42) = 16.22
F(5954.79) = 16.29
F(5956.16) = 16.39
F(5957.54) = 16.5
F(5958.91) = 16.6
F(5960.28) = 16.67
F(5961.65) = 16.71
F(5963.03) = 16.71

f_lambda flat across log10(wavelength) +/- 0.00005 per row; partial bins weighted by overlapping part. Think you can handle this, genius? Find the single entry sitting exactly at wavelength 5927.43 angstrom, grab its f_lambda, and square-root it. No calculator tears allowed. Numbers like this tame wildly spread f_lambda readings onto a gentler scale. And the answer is 4.05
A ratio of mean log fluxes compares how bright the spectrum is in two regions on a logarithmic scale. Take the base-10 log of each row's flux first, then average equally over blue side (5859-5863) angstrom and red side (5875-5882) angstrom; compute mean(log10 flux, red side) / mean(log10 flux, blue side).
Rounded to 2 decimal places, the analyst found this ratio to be 1.01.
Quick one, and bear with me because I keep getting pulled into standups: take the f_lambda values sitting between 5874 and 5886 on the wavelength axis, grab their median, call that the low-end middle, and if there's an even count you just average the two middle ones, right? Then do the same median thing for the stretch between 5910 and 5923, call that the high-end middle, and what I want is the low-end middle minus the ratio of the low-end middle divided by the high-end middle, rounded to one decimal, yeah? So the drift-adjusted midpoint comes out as 15.5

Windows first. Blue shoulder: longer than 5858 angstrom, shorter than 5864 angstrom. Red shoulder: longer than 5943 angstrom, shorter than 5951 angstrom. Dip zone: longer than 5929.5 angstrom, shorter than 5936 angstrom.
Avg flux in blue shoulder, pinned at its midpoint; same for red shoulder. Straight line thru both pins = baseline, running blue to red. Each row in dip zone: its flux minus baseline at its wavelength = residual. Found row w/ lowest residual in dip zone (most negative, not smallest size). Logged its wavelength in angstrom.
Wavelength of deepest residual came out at 5934.26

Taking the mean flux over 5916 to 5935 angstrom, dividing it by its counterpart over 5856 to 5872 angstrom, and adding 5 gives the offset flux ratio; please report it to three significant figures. 6.00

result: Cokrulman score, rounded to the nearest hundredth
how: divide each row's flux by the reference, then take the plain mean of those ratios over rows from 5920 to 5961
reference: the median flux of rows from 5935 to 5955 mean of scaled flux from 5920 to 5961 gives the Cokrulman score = 1.00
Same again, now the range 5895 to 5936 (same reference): 0.98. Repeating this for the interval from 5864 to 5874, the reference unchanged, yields 1.02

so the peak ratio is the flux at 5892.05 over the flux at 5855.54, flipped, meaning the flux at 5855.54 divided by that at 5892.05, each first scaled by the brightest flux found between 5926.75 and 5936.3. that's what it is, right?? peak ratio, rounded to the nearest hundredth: 1.27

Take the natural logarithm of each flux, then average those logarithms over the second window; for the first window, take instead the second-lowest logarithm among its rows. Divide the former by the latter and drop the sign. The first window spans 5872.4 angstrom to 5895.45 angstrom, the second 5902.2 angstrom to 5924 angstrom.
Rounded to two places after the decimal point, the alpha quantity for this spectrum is 1.10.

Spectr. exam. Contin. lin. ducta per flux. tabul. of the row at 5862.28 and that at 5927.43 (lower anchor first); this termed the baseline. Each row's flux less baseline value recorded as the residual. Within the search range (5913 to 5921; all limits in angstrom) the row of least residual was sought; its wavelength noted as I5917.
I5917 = 5915.16 angstrom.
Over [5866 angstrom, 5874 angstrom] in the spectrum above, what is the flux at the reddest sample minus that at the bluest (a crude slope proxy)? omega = 0.24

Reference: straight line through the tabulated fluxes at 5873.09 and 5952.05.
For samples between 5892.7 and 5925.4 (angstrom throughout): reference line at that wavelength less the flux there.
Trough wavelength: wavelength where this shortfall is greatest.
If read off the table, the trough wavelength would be 5893.41 angstrom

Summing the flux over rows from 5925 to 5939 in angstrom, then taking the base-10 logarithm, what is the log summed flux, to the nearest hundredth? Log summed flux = 2.21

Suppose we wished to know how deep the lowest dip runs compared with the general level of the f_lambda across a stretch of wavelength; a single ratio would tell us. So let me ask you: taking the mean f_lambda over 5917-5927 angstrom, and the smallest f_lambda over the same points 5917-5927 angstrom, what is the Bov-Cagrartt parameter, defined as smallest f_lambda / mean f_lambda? 0.995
